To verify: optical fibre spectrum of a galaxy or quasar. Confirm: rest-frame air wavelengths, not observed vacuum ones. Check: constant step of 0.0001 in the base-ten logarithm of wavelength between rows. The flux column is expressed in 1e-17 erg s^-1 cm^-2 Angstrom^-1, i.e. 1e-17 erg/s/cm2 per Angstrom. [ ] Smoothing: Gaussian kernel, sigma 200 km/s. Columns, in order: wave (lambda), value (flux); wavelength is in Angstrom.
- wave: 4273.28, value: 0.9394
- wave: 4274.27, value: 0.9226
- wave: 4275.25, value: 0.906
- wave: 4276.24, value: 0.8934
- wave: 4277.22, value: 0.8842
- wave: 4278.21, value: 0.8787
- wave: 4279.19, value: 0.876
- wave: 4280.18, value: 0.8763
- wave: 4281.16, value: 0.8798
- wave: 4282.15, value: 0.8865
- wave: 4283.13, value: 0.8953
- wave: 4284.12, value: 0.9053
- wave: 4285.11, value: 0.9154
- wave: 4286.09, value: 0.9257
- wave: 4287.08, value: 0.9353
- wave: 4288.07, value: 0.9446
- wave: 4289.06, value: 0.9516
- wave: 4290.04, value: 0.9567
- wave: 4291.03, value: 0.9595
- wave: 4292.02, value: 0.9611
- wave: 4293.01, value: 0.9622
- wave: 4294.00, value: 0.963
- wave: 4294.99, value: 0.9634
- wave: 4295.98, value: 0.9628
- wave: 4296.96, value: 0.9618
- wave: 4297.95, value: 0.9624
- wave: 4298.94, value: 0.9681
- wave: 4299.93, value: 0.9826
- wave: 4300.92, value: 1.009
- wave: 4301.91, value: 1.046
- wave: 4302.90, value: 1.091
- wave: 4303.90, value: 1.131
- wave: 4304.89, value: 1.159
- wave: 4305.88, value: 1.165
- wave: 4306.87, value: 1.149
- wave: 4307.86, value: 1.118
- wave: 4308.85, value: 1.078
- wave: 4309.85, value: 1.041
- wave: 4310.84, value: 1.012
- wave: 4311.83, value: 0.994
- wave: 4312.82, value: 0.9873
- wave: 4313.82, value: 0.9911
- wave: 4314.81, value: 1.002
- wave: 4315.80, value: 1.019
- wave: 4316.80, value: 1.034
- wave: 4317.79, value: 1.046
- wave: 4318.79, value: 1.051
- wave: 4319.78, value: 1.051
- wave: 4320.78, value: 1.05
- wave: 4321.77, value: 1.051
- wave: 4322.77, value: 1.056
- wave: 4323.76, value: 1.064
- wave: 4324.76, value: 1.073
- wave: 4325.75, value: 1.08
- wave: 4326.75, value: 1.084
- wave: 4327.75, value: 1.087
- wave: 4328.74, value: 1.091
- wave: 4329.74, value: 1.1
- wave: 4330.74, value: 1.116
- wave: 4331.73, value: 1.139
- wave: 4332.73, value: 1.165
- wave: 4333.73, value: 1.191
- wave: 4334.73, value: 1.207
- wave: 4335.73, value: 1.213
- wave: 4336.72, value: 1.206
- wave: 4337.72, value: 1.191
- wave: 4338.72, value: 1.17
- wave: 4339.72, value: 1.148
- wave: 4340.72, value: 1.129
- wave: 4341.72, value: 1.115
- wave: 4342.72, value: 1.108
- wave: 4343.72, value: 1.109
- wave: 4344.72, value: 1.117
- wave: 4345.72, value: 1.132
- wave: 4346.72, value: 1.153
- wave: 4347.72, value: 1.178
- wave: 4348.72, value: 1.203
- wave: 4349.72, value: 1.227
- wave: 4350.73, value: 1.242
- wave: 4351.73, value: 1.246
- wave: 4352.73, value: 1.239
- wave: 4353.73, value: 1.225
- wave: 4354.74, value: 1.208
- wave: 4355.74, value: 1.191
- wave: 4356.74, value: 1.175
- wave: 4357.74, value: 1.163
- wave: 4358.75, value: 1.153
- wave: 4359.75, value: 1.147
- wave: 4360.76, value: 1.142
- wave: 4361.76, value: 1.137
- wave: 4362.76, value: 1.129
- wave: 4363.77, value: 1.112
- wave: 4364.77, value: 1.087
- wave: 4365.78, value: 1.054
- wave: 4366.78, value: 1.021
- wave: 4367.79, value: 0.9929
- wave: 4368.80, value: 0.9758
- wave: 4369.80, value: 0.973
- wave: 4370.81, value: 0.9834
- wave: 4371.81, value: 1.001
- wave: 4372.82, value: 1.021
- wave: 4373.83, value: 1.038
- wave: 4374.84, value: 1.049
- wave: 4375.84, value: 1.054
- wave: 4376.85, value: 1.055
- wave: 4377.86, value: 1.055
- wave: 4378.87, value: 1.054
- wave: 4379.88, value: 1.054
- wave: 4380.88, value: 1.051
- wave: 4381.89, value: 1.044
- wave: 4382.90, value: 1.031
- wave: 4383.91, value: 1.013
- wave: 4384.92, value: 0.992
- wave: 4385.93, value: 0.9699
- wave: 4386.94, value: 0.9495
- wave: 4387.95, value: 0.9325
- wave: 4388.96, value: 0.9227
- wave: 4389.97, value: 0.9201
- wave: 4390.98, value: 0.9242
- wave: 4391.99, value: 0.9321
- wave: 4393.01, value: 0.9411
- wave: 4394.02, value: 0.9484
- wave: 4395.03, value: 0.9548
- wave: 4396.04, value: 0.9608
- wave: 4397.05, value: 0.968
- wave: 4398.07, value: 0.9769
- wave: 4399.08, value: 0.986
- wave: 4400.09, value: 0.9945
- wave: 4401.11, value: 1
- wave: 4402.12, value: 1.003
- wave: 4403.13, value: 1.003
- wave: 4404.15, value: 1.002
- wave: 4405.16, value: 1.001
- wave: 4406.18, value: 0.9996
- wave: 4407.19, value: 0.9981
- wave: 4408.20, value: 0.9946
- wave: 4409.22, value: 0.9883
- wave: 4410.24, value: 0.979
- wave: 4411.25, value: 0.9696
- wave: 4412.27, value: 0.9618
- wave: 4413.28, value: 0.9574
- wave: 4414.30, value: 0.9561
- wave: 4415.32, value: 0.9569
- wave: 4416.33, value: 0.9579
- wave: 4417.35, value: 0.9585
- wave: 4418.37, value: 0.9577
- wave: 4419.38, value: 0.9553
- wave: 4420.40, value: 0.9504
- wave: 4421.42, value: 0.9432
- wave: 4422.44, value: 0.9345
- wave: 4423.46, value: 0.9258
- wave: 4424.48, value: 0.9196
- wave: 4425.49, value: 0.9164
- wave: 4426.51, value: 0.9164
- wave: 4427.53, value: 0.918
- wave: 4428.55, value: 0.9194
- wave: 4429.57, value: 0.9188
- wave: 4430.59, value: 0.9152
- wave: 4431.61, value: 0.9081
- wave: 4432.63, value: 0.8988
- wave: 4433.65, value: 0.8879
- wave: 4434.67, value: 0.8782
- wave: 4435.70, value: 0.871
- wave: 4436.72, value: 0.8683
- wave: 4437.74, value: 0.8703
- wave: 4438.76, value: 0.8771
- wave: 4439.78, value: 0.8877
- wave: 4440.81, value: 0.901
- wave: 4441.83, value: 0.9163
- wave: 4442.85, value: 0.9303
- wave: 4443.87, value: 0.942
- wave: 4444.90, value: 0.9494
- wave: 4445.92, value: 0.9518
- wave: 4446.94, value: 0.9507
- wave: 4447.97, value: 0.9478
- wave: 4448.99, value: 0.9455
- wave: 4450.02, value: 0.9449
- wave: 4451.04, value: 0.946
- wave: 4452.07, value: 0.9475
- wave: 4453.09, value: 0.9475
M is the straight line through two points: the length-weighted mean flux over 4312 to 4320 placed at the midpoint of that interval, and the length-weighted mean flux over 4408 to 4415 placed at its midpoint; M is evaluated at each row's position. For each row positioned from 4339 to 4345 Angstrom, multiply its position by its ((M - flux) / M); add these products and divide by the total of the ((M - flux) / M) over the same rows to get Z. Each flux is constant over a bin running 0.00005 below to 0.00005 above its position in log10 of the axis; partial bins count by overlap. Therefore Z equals 4342.1 Angstrom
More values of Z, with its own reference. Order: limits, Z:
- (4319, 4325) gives 4322.6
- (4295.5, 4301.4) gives 4298.0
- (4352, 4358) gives 4355.0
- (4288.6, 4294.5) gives 4291.4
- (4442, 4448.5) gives 4443.6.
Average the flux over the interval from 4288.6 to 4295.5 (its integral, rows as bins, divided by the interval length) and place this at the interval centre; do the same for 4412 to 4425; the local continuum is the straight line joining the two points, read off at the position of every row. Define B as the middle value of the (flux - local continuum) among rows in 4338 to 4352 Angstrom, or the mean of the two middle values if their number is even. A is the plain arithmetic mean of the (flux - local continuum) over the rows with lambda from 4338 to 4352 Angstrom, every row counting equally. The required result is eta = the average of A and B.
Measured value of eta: 0.20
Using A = 0.21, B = 0.20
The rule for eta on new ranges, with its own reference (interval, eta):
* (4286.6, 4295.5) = 0.00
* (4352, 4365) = 0.20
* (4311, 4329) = 0.09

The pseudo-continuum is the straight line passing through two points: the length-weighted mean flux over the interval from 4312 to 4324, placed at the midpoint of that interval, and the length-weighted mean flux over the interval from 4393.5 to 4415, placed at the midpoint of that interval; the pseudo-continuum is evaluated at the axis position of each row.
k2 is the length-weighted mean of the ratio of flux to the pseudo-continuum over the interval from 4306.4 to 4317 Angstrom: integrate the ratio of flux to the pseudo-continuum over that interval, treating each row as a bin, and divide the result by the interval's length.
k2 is 1.00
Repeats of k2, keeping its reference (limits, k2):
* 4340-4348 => 1.11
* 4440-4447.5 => 0.97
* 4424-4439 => 0.93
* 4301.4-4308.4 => 1.08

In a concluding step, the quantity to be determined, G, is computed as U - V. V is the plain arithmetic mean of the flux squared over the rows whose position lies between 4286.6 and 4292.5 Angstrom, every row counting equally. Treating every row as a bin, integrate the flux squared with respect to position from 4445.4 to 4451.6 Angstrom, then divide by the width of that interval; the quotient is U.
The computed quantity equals -0.01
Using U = 0.90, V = 0.91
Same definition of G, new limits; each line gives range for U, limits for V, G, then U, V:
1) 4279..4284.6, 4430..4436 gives -0.01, 0.79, 0.80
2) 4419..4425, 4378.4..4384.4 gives -0.20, 0.88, 1.08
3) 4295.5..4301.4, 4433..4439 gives 0.18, 0.95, 0.77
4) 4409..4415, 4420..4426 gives 0.07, 0.94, 0.87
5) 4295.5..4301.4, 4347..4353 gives -0.54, 0.95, 1.50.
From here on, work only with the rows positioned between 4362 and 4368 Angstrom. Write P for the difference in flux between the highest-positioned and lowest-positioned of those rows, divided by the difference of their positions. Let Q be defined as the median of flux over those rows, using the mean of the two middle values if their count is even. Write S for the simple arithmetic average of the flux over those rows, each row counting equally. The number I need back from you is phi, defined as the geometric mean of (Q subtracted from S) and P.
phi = 0.0111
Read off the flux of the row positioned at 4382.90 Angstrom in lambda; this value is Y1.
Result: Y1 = 1.031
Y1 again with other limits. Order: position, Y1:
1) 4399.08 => 0.986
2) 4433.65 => 0.8879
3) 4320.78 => 1.05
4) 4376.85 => 1.055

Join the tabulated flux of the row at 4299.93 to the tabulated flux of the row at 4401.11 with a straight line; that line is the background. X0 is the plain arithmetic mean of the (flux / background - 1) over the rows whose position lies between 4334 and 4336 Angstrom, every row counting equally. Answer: 0.22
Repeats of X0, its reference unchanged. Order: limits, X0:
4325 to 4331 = 0.11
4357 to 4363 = 0.15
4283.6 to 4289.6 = -0.05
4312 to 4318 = 0.03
